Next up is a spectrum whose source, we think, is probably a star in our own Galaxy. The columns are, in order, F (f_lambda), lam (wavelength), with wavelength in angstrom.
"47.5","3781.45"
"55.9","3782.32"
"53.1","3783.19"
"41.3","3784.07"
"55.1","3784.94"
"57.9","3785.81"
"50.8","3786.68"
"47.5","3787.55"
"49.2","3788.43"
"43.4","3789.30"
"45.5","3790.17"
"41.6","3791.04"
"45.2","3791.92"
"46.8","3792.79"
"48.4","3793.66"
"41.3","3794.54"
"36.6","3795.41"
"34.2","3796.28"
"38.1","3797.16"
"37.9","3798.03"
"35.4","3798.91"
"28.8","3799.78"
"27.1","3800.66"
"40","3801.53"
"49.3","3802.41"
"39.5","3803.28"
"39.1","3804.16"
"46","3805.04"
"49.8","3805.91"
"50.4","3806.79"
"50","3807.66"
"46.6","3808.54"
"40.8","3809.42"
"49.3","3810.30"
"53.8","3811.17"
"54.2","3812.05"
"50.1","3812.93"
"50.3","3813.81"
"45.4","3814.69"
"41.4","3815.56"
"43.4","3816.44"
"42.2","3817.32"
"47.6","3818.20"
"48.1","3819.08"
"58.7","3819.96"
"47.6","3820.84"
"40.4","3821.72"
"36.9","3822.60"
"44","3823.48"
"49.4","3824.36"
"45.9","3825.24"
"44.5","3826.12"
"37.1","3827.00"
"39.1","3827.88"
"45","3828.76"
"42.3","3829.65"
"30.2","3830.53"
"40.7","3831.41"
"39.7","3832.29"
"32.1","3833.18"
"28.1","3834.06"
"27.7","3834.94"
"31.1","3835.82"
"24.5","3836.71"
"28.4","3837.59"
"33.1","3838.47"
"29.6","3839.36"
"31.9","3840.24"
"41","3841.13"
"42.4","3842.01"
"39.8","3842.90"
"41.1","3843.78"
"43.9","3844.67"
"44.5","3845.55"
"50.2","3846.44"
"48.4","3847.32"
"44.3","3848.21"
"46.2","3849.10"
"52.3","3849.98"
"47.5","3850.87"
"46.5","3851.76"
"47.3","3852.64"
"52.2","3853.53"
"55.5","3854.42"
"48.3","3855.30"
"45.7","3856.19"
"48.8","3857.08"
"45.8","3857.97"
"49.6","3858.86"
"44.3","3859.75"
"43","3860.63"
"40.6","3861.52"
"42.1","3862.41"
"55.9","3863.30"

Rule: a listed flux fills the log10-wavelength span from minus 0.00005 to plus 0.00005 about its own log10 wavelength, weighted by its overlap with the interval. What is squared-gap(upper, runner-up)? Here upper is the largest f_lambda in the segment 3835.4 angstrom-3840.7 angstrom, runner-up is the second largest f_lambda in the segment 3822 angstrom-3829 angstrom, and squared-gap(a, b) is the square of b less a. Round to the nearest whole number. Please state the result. 164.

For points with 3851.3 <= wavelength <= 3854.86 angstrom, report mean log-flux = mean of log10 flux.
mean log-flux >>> 1.70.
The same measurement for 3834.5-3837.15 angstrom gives 1.44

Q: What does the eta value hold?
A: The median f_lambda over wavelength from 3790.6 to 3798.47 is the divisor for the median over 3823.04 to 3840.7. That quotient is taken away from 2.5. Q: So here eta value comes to 1.65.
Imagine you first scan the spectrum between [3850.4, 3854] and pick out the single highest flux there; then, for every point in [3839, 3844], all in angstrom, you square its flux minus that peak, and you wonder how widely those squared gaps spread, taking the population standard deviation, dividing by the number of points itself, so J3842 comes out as 162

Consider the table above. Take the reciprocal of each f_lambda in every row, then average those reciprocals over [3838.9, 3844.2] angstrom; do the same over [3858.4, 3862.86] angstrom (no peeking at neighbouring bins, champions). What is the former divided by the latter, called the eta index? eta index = 1.2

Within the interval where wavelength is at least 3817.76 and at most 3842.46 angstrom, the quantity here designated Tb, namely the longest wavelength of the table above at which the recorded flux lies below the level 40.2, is 3840.24 angstrom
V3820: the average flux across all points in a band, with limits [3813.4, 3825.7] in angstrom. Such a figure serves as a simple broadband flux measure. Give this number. 46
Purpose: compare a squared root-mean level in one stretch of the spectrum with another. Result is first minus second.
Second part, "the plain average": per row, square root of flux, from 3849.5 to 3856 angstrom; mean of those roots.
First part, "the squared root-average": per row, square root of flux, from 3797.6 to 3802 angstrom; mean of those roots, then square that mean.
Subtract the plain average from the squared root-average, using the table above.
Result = 27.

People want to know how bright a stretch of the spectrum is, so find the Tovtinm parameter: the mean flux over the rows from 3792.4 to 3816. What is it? 43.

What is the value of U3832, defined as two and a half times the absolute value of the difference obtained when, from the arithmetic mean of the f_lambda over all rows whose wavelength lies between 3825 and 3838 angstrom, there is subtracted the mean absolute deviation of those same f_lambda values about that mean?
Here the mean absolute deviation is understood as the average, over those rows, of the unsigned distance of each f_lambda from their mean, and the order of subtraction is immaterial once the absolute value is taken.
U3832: 73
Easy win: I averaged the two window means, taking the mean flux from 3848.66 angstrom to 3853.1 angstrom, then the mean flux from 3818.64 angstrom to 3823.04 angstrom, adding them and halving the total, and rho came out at 47.2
